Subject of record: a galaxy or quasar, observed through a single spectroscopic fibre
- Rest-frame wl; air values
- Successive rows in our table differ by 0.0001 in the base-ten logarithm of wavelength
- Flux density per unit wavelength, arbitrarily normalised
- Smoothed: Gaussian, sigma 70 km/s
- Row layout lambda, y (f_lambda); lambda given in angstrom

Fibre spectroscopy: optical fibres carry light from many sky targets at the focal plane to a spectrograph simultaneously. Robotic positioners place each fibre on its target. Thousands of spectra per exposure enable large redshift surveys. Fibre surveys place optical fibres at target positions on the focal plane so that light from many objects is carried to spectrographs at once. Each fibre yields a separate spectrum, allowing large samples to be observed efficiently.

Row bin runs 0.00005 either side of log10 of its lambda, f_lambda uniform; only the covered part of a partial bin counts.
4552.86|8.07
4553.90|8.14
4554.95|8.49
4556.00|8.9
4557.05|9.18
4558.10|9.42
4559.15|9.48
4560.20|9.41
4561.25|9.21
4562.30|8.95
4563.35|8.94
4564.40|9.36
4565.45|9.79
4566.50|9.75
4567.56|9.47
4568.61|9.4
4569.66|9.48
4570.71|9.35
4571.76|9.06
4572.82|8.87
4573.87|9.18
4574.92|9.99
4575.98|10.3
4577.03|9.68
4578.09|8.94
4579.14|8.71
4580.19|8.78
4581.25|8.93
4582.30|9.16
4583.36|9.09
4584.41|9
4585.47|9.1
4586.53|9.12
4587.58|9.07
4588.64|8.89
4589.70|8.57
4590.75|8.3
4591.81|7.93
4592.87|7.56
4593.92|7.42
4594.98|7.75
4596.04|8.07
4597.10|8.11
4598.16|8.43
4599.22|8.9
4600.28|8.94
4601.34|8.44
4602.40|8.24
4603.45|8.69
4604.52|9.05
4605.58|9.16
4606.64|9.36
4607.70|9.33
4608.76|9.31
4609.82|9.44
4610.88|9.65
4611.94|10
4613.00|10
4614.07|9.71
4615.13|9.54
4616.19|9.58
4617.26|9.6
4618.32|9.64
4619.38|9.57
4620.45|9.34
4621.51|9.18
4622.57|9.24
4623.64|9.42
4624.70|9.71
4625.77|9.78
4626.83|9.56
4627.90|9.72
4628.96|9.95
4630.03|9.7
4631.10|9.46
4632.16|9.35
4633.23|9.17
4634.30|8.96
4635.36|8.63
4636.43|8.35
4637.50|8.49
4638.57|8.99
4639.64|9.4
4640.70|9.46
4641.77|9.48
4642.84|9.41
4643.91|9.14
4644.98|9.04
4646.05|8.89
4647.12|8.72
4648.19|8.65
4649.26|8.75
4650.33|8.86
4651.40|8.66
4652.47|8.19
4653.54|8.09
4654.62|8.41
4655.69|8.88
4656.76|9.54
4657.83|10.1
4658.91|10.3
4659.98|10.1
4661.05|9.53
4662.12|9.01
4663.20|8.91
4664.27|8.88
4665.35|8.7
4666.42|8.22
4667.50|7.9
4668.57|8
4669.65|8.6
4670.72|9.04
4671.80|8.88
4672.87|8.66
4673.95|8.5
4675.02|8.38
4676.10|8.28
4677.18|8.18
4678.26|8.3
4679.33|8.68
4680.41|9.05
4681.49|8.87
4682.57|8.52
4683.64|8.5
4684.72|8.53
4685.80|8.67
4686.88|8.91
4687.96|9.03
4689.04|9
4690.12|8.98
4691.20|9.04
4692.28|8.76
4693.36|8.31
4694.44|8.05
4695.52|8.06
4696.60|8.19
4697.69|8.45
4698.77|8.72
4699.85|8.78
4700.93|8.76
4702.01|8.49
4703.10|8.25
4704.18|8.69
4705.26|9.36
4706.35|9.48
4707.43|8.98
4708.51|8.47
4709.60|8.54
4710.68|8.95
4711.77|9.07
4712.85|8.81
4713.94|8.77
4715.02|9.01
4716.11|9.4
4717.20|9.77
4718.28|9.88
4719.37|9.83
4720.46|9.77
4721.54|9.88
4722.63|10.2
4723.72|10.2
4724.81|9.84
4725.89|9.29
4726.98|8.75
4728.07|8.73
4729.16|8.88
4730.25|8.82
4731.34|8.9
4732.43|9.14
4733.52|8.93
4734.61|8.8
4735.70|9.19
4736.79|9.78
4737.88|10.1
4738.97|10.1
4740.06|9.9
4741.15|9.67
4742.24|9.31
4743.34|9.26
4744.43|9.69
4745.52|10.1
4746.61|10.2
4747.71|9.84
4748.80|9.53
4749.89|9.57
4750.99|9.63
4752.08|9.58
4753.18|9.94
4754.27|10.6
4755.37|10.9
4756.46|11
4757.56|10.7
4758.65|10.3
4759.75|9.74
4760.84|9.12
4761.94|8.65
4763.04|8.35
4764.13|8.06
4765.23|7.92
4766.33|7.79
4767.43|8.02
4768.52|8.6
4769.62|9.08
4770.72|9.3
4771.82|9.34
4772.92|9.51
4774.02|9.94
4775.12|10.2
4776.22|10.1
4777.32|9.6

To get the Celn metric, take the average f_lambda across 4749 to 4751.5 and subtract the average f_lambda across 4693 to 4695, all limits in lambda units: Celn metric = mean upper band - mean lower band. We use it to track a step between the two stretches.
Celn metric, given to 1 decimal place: 1.4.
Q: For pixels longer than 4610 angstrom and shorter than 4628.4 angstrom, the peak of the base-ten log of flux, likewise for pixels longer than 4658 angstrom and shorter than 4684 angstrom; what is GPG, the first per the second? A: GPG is 0.99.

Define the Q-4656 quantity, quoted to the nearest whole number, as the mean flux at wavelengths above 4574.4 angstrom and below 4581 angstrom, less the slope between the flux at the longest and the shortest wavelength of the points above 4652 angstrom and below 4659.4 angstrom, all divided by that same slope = 28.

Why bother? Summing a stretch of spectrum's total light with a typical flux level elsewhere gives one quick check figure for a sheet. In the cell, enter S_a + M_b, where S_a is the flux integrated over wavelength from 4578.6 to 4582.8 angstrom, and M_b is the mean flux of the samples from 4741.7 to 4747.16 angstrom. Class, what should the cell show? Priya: 47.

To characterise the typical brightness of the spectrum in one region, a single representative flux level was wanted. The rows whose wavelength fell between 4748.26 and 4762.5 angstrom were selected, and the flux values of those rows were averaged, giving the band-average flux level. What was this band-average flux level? 9.9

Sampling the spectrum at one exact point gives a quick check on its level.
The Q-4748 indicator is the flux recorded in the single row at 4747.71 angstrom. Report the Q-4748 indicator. 9.84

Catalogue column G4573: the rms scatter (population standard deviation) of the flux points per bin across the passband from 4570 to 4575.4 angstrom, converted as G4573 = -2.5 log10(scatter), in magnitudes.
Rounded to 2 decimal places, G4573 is 1.04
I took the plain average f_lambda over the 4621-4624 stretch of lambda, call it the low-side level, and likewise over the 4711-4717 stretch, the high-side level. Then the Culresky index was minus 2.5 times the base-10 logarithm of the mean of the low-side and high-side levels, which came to -2.40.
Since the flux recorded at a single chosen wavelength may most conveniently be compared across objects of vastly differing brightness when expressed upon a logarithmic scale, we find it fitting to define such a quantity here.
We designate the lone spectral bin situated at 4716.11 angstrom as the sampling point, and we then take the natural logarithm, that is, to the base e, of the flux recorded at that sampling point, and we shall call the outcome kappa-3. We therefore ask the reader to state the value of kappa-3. 2.24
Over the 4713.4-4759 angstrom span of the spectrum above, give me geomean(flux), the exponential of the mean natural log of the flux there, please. 9.6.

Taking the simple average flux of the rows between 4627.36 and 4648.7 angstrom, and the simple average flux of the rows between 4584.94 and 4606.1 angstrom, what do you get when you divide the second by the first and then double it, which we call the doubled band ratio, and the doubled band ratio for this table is 1.86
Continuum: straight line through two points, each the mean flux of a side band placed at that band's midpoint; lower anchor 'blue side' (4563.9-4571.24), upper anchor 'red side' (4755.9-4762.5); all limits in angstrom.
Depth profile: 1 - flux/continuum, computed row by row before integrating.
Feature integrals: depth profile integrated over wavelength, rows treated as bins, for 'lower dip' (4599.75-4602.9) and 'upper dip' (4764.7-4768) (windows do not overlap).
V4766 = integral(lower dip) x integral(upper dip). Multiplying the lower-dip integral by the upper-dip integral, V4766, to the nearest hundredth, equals 0.23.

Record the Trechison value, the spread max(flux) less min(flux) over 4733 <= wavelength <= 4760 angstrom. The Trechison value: 2.20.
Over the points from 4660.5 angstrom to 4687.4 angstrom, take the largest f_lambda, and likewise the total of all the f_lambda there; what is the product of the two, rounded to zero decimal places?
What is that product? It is 2056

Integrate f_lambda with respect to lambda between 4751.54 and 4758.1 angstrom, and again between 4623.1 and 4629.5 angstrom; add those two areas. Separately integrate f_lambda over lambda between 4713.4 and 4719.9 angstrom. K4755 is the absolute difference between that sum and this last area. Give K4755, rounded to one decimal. 69.1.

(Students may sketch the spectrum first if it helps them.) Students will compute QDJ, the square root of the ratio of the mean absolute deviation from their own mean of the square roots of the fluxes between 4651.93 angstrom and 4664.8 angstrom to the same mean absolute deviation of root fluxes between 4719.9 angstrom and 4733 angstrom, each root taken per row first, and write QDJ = 1.12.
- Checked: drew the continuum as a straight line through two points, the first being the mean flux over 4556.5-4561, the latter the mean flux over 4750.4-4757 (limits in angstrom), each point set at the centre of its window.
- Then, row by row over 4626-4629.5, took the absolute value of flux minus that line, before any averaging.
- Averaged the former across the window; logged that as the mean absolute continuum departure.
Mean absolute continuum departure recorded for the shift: 0.1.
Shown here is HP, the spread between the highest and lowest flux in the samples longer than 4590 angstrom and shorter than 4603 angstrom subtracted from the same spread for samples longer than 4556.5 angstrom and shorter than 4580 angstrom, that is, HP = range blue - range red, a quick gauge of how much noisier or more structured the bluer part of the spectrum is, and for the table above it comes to 0.1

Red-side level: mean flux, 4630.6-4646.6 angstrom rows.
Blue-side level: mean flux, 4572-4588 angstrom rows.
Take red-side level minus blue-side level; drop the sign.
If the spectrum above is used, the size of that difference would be 0.1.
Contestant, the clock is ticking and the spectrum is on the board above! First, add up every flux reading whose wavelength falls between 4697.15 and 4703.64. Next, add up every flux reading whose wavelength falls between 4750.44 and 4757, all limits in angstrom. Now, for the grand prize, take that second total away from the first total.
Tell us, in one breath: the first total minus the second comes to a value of -10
